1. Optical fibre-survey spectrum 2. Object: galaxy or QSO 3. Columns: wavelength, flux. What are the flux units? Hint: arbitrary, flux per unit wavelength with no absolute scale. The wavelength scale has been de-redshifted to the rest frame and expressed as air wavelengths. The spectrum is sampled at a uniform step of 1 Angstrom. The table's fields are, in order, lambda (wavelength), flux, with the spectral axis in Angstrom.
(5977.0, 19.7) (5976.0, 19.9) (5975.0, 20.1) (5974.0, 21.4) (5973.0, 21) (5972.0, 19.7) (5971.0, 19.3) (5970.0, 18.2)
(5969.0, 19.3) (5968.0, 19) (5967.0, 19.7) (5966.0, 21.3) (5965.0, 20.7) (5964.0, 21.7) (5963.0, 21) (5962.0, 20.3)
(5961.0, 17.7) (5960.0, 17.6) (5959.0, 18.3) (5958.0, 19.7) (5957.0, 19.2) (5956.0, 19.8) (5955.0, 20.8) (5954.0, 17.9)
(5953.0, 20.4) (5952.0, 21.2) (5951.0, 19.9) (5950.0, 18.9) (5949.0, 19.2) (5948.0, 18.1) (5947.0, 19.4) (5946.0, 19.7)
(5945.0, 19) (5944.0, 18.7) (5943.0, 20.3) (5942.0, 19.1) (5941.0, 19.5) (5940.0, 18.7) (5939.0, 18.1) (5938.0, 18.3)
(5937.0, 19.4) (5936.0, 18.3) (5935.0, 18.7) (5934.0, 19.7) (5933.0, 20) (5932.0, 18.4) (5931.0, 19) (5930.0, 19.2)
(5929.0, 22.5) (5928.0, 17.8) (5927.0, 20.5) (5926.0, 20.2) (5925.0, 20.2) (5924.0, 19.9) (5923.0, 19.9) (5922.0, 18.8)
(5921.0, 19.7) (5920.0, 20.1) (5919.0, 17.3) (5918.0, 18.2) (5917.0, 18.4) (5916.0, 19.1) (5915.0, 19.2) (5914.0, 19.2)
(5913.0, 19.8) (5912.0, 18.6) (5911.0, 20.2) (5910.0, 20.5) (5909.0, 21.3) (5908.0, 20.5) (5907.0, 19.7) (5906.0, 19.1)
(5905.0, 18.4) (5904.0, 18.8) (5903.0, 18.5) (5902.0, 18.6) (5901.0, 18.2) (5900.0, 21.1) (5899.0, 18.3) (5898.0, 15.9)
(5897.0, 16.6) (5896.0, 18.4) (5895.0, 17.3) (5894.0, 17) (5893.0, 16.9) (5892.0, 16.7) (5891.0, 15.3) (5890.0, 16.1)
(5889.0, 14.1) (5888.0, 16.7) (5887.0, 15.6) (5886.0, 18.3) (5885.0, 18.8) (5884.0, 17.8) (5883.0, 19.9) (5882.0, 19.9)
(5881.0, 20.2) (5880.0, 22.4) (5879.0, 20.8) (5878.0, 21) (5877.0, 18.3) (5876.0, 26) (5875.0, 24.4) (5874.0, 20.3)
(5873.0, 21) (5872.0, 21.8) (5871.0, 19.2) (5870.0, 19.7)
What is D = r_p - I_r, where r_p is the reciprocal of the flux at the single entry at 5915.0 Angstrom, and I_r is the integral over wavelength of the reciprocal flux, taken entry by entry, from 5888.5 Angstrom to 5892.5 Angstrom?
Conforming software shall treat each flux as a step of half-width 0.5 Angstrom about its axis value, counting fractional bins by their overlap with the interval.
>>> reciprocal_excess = -0.206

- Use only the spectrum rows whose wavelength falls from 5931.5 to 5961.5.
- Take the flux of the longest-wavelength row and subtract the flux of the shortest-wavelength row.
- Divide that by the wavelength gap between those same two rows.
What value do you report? -0.024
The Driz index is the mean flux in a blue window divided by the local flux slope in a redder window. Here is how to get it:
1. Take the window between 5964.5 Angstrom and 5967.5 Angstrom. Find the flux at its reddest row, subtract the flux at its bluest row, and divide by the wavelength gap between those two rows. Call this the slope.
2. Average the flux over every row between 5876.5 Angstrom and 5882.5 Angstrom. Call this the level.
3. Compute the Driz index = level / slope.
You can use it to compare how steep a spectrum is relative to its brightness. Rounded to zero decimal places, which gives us -41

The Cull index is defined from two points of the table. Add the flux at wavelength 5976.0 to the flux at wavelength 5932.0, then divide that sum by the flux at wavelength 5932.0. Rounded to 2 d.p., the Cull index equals 2.08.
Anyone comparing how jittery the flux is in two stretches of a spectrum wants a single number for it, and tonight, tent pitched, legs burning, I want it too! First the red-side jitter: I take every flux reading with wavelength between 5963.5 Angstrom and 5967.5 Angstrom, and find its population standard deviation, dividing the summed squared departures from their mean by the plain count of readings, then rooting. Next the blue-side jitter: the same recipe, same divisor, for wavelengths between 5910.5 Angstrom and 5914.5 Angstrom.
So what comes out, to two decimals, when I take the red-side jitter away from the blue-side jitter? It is -0.15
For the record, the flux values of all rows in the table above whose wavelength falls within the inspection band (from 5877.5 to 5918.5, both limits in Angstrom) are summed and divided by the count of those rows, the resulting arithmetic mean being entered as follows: 18.6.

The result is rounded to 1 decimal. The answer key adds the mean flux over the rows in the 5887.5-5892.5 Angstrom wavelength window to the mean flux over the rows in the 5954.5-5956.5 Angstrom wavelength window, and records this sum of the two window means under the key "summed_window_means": 36.1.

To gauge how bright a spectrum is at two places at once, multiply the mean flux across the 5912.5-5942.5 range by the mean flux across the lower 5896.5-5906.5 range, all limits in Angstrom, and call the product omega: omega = 353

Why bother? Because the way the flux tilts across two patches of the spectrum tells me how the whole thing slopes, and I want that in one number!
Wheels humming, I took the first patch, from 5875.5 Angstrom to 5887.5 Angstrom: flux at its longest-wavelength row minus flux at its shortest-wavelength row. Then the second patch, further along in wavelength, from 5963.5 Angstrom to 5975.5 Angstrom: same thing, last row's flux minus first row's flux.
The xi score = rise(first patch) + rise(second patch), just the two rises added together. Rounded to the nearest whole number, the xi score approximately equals -12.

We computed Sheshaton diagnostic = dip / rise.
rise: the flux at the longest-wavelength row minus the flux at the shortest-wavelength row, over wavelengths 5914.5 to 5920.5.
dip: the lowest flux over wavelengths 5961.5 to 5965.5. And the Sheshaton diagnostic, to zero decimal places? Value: 23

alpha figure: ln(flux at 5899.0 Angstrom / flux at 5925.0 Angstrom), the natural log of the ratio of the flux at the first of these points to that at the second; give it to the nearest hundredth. -0.10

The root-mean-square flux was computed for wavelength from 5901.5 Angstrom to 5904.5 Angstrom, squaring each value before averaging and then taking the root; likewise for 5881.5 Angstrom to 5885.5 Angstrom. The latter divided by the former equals 1.03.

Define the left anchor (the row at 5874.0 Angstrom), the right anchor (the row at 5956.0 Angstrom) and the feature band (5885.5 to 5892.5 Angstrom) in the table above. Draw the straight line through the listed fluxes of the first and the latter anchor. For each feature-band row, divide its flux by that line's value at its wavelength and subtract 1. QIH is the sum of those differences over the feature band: -1.4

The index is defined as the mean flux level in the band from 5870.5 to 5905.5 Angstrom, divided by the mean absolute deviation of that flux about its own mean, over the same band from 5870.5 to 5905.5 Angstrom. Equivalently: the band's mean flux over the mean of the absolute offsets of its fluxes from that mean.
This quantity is 9.9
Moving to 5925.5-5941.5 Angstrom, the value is 22.3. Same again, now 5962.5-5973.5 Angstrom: 20.9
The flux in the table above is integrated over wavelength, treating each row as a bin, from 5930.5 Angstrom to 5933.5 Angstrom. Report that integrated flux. 57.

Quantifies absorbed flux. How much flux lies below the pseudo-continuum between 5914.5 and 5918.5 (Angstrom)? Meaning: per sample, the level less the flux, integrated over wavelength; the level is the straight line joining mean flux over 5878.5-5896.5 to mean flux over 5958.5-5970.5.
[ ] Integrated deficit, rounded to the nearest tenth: -0.8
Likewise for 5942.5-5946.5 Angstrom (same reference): -1.2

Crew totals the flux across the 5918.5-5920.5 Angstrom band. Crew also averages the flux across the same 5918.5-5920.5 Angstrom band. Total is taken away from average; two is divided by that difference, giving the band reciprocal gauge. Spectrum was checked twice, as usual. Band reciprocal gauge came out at -0.11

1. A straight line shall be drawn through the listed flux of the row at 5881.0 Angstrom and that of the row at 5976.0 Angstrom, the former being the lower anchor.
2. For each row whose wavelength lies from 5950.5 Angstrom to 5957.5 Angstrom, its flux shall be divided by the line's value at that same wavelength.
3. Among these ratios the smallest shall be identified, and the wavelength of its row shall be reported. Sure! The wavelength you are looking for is 5954.0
